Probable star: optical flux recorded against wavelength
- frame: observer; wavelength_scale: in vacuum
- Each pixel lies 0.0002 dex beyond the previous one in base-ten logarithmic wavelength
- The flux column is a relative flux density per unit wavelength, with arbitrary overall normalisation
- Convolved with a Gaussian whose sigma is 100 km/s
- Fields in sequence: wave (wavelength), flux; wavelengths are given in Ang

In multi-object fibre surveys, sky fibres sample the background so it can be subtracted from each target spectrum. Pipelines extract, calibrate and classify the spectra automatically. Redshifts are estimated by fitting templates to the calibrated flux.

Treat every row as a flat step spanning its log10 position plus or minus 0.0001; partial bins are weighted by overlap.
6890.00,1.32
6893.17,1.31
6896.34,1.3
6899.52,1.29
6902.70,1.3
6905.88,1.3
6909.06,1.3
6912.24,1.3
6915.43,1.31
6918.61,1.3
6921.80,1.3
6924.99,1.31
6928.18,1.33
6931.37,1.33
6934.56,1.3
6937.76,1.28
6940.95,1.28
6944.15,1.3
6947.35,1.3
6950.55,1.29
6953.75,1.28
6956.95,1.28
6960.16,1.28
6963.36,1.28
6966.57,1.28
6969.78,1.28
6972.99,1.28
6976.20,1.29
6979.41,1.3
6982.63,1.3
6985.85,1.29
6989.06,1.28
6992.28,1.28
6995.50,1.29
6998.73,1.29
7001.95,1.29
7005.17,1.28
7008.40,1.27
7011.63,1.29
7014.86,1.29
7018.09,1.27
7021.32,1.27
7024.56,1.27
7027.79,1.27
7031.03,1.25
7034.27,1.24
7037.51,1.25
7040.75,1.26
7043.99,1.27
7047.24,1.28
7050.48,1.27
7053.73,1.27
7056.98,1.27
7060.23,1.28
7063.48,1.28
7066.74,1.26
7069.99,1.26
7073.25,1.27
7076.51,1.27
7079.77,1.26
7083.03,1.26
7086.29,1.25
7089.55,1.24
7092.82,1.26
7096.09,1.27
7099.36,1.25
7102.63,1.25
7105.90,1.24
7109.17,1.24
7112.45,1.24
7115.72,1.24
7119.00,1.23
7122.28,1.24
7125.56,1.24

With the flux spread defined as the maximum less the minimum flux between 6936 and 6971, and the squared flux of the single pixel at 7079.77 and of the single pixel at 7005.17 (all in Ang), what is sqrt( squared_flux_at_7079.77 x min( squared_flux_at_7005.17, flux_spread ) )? 0.178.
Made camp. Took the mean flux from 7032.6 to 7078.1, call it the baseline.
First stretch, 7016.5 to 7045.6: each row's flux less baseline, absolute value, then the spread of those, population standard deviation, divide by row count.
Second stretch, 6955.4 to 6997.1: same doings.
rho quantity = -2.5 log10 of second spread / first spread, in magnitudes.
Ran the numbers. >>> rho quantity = 0.1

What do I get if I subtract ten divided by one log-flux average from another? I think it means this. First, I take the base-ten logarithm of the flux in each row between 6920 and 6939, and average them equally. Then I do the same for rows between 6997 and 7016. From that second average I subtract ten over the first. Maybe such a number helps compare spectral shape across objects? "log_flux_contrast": -86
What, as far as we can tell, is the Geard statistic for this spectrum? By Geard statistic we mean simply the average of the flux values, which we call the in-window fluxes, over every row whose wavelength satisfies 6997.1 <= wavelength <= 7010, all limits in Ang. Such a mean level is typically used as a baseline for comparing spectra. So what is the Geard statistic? 1.28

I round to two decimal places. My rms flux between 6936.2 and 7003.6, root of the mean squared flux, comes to 1.29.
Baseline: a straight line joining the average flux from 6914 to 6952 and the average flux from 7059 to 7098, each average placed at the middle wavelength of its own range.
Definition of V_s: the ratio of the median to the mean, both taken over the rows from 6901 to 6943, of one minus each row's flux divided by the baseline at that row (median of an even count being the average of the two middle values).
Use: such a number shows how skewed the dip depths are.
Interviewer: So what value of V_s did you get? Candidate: 2.6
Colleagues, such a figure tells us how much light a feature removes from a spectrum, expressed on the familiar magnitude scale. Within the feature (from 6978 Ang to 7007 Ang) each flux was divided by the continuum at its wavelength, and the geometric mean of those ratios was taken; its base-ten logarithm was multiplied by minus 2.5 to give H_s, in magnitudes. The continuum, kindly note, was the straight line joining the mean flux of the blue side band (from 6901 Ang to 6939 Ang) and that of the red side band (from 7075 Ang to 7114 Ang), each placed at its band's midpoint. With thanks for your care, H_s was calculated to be -0.005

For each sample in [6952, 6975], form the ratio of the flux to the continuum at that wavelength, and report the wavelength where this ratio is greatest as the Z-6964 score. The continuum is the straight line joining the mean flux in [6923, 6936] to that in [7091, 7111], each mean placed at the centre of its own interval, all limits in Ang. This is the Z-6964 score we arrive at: 6972.99 Ang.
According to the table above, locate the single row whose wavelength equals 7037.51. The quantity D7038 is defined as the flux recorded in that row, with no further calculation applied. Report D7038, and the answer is 1.25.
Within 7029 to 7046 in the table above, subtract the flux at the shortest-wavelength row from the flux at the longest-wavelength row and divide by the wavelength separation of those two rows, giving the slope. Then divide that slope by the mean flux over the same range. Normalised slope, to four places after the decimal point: 0.0012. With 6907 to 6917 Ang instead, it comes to 0.0012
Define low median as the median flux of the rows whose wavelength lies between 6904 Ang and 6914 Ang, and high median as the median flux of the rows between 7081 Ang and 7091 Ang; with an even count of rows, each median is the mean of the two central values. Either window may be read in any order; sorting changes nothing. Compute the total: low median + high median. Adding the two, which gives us 2.55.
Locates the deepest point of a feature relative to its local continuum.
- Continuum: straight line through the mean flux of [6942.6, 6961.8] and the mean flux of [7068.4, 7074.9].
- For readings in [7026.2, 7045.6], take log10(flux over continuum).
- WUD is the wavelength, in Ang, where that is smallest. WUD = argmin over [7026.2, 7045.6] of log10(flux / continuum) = 7034.27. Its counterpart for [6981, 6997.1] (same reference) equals 6989.06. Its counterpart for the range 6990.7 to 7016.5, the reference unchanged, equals 7008.40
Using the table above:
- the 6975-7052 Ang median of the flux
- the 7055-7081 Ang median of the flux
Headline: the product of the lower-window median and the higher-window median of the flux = 1.63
